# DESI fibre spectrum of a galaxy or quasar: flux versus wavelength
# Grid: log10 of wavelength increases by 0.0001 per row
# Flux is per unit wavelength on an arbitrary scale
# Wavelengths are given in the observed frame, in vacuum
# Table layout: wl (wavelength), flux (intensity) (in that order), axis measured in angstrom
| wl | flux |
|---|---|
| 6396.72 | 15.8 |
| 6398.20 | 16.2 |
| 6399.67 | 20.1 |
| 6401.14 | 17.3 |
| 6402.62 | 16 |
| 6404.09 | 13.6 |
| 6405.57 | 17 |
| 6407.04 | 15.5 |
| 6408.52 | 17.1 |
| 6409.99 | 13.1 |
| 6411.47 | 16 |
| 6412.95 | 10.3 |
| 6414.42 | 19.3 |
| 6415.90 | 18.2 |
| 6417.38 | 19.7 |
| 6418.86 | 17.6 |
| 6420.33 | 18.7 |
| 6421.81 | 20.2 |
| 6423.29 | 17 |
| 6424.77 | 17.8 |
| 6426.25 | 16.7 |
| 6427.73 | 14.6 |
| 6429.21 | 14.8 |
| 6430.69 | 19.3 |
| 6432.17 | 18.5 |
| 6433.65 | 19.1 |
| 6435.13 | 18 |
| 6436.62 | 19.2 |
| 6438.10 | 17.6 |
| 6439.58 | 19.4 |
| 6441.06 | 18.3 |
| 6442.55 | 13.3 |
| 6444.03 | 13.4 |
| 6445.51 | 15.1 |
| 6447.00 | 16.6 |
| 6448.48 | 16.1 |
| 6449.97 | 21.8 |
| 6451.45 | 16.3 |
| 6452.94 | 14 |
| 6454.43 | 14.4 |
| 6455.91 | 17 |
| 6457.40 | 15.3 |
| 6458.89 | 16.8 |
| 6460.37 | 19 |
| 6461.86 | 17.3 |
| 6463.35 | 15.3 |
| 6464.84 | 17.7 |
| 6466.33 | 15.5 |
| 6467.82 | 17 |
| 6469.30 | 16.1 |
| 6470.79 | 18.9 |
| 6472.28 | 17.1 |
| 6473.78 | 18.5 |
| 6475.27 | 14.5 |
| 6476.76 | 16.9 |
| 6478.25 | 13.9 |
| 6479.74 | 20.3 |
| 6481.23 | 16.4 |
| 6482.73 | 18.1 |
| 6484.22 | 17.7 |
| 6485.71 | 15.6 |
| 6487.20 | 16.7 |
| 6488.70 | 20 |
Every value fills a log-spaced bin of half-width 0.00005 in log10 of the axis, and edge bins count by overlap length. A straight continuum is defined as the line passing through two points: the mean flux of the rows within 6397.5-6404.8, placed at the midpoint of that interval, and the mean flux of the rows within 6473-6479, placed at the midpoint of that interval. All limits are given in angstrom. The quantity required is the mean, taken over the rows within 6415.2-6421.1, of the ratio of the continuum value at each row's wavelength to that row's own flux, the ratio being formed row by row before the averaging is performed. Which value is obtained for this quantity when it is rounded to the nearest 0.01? 0.89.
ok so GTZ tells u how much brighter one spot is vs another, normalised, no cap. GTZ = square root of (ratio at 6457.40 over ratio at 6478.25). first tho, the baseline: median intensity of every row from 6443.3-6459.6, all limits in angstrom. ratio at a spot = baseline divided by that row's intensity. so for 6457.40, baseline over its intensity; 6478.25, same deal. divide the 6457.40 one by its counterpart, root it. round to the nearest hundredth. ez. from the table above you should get 0.95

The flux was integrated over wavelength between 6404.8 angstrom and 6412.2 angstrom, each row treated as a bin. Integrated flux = 116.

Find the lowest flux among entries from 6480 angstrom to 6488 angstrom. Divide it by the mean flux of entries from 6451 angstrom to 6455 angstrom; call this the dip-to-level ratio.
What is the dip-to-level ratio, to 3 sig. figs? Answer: 1.05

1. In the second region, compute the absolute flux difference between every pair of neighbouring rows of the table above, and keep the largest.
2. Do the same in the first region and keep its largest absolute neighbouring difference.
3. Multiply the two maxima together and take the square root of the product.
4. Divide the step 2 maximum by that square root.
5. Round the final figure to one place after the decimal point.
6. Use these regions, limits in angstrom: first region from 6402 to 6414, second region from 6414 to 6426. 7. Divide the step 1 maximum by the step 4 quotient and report 2.4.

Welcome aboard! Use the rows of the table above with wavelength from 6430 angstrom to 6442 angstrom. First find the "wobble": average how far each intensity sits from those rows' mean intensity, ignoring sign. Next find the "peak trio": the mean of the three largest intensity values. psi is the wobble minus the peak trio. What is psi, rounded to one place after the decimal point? -18.7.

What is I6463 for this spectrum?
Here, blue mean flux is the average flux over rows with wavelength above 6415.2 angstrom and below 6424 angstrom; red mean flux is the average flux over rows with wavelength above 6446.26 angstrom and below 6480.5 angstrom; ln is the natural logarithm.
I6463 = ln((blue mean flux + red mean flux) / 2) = 2.87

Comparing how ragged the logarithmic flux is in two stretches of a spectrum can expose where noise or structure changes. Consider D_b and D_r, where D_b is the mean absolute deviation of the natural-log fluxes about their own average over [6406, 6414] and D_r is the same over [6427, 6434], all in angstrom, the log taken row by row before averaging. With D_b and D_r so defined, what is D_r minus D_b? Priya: -0.04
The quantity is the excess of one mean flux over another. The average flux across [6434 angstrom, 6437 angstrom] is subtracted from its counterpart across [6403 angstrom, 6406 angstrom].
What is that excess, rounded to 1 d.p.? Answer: -3.3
